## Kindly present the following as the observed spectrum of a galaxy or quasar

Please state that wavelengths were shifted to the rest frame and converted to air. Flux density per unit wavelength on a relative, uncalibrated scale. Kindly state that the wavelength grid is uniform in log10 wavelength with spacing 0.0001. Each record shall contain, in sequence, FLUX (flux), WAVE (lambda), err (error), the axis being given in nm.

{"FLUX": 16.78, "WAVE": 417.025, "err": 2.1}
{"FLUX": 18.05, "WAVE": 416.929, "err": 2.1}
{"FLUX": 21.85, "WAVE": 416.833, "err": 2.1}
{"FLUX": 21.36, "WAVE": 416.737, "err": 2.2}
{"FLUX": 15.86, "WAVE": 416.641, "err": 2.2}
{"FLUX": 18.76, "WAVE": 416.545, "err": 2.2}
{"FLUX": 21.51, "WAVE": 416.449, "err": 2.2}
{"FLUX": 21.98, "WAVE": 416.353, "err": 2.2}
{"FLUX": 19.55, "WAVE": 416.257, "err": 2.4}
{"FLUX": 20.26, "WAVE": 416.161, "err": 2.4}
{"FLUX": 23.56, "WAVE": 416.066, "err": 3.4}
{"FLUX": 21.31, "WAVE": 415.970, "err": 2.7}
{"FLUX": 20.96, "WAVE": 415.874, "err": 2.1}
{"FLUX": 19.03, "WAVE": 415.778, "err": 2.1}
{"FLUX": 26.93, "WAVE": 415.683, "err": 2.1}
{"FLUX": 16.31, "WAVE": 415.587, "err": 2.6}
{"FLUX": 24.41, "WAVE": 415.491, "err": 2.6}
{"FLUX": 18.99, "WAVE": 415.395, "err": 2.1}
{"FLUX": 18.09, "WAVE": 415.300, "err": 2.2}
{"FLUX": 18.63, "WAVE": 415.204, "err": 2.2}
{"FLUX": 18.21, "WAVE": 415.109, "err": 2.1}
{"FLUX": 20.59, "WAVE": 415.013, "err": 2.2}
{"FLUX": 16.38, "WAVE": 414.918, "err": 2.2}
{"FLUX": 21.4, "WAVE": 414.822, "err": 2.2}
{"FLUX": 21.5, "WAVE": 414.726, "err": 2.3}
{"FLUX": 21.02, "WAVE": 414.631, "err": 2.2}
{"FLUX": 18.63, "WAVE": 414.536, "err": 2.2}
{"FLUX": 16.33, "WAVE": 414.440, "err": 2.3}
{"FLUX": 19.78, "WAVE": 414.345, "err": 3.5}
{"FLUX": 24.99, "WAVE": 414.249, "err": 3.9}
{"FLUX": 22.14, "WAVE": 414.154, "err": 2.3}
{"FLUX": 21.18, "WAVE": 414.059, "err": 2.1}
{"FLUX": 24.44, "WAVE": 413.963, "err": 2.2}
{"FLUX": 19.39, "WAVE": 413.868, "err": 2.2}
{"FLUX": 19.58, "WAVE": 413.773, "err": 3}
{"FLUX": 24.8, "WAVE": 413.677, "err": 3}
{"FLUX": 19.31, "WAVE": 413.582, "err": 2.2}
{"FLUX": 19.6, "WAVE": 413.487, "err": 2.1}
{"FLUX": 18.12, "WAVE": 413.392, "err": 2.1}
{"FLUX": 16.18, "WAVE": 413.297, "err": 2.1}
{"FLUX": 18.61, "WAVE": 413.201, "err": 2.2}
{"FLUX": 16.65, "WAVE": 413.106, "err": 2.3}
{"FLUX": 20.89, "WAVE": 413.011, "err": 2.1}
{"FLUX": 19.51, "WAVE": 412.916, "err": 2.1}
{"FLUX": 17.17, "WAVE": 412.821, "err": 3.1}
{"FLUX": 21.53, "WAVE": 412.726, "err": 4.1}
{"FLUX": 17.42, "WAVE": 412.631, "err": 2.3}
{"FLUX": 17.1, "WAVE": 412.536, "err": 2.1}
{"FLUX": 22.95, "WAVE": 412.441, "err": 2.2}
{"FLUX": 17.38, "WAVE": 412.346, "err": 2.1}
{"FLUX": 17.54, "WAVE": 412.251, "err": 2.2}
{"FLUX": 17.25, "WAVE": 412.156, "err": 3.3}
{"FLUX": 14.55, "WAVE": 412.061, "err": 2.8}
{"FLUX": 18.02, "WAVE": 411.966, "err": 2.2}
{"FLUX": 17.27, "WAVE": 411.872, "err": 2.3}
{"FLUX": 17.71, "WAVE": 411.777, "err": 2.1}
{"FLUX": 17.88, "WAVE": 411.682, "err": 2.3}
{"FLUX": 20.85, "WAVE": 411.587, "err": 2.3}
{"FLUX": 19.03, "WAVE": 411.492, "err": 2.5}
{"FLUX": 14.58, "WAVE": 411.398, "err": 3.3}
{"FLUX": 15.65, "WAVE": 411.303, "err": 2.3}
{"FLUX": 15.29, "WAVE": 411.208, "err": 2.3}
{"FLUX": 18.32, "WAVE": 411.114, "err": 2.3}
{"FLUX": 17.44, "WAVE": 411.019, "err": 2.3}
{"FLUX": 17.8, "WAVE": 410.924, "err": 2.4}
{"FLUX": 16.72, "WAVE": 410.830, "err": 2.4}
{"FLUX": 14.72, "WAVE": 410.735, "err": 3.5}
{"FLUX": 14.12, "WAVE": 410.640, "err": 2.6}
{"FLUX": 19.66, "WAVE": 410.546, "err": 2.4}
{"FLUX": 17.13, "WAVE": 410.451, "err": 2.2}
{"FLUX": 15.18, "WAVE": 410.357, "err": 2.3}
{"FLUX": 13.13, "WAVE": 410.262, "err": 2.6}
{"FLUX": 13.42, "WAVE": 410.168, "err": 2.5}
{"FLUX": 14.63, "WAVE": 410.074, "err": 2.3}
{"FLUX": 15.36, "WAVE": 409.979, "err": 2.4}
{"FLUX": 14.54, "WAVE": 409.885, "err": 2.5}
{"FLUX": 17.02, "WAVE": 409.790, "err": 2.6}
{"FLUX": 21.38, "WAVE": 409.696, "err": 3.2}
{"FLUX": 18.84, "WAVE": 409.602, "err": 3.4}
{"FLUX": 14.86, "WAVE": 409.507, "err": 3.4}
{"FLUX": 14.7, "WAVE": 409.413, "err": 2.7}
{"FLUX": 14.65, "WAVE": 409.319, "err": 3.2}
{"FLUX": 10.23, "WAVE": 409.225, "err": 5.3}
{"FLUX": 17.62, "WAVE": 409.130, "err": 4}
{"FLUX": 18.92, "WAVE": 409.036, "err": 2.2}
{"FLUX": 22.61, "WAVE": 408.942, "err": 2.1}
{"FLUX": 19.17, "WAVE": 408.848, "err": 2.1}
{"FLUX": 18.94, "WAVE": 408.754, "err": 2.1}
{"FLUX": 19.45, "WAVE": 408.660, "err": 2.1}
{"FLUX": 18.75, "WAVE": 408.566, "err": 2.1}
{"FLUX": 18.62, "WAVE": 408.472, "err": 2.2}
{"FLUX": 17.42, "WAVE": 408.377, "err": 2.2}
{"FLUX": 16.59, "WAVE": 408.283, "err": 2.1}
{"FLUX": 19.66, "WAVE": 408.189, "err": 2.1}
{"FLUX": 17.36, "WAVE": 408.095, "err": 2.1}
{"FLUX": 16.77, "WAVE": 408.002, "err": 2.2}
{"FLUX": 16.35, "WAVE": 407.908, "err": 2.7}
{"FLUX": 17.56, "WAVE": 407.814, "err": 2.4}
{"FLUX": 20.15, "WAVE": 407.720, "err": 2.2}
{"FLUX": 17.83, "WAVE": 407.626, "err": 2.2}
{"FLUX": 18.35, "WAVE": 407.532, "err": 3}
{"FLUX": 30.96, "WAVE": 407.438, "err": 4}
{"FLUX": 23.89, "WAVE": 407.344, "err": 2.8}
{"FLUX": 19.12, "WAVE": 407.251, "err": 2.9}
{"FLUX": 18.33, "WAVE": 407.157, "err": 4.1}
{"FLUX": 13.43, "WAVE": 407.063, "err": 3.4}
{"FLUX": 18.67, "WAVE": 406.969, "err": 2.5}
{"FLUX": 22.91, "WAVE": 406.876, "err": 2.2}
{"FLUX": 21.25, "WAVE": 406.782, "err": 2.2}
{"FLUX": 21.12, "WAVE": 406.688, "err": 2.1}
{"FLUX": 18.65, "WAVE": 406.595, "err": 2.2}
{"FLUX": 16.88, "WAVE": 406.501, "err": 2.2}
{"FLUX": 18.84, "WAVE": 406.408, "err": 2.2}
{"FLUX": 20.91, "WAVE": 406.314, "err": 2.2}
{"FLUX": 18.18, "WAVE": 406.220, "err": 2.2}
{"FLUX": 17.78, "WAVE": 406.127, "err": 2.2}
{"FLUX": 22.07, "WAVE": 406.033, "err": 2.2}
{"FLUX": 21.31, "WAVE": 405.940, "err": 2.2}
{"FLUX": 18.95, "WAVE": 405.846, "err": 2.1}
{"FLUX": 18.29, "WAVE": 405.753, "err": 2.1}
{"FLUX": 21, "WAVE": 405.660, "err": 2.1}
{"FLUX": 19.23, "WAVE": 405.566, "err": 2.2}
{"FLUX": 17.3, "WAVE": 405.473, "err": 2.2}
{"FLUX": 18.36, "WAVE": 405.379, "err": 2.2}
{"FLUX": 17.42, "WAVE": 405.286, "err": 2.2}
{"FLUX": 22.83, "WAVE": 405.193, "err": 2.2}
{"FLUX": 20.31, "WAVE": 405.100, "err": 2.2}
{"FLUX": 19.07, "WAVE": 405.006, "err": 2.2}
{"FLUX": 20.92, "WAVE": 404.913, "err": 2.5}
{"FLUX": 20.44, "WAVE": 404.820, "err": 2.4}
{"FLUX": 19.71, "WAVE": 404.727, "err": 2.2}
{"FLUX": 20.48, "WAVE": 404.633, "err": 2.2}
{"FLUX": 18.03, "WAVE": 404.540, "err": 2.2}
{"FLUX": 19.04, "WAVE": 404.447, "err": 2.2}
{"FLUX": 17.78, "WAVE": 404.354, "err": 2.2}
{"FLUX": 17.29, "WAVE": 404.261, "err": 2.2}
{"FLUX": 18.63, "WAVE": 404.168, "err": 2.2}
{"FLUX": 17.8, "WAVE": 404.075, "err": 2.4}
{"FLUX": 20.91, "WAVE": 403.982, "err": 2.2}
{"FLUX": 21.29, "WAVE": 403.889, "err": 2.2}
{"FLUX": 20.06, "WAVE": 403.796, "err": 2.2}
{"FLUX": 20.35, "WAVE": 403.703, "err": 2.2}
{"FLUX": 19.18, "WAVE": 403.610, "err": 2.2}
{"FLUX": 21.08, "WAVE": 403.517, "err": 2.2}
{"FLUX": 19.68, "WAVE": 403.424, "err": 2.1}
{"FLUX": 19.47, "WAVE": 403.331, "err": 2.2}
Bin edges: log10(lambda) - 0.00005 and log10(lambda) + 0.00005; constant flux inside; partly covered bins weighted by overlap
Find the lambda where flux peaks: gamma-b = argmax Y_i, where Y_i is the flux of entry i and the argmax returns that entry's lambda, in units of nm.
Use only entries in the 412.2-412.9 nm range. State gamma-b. 412.441 nm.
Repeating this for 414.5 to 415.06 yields 414.726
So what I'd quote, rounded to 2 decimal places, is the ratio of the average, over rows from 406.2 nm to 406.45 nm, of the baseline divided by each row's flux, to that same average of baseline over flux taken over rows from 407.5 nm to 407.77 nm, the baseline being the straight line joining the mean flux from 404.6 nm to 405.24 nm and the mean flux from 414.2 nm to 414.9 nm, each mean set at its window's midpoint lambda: 0.97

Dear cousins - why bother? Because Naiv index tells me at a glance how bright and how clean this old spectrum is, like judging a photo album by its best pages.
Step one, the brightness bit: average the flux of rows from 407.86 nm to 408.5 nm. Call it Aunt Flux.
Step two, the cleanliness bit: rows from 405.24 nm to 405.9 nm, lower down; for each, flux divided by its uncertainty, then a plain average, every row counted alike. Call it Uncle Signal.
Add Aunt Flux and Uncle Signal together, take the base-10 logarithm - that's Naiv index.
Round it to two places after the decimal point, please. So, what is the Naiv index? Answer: 1.42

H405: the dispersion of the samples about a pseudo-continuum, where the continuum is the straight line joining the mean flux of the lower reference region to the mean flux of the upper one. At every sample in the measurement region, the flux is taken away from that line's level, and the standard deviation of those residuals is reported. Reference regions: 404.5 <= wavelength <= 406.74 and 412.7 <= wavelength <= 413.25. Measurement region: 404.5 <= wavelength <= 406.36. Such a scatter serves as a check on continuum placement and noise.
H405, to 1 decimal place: 1.6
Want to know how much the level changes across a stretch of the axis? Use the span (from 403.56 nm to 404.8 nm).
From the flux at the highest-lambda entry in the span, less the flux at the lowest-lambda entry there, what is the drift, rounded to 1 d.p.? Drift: 0.5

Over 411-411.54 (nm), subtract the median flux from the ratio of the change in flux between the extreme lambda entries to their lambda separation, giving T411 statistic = -13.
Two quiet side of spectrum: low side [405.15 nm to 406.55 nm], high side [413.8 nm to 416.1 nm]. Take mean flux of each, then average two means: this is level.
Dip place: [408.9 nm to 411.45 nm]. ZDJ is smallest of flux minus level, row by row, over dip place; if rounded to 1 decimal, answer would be -9.7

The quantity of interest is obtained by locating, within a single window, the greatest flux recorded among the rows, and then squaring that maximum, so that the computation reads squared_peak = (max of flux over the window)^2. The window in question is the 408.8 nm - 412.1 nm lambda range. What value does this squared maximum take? 511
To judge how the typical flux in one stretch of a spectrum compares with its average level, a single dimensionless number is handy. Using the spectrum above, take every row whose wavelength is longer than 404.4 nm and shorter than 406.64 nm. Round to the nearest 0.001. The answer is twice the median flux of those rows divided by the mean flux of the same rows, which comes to 1.963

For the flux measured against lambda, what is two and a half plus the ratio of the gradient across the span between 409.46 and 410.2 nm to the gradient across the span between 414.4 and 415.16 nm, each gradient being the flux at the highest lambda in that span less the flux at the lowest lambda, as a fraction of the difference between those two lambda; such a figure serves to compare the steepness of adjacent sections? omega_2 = 1.7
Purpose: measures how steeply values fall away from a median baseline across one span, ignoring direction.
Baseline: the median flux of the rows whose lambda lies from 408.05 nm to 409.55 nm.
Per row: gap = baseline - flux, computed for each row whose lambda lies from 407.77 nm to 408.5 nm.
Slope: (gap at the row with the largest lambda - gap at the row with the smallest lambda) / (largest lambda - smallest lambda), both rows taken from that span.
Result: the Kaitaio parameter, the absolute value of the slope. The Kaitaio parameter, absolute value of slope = 1.6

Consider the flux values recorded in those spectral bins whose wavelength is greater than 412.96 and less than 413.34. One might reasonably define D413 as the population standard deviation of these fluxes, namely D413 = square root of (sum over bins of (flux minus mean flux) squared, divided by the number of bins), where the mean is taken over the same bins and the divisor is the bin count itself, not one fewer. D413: 1.9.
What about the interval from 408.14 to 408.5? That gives 1.2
